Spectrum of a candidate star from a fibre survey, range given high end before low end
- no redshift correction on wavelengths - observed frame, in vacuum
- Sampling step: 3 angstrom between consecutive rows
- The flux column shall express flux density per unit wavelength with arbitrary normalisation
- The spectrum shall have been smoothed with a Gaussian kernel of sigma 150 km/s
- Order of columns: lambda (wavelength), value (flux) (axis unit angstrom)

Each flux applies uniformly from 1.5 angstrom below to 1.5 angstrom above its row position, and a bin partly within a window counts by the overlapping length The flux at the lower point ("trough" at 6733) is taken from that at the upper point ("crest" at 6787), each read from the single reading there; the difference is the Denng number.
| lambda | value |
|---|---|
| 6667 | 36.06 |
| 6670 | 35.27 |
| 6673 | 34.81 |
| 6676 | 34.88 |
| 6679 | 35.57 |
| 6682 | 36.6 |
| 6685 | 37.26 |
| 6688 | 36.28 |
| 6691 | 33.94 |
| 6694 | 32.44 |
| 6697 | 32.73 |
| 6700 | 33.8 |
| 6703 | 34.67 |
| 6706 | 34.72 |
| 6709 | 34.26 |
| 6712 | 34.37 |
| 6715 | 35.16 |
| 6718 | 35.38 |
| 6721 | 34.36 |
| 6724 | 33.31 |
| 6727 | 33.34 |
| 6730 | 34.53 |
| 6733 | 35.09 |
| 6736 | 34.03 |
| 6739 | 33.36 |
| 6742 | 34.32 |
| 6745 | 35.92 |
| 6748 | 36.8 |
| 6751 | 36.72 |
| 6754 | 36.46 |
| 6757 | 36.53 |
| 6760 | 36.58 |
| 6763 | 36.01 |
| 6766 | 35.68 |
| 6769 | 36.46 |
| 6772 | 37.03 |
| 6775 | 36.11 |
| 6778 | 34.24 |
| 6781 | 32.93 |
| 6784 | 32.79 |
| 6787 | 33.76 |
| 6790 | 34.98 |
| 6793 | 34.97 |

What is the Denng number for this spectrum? -1.3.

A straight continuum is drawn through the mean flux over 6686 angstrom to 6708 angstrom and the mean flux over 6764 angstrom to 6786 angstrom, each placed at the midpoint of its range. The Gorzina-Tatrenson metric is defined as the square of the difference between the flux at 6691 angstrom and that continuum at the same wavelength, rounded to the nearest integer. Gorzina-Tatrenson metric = 0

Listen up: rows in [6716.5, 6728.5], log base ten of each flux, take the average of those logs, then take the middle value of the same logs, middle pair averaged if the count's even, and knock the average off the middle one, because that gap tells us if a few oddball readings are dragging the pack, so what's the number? -0.0031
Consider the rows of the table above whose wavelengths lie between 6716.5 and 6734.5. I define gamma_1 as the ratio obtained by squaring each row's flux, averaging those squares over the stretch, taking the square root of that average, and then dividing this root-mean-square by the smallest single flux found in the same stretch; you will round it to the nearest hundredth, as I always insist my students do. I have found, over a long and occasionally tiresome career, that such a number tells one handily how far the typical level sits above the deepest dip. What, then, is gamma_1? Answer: 1.03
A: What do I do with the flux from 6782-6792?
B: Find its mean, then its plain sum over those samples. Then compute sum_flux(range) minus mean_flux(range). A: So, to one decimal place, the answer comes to 67.7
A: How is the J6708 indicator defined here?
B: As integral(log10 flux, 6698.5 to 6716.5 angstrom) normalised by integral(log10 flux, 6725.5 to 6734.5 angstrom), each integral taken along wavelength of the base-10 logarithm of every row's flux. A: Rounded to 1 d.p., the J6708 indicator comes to 2.0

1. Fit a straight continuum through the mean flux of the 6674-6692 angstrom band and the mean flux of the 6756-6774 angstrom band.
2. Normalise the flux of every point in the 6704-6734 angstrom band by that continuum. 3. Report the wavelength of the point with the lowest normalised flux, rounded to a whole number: 6724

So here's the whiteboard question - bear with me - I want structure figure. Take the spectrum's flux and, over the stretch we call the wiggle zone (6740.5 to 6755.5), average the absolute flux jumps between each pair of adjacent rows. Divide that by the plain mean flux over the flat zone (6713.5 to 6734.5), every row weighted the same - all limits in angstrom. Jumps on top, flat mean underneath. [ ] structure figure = 0.020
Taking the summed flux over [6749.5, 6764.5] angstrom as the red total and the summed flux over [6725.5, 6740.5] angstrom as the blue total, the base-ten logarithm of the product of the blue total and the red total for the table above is 4.49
